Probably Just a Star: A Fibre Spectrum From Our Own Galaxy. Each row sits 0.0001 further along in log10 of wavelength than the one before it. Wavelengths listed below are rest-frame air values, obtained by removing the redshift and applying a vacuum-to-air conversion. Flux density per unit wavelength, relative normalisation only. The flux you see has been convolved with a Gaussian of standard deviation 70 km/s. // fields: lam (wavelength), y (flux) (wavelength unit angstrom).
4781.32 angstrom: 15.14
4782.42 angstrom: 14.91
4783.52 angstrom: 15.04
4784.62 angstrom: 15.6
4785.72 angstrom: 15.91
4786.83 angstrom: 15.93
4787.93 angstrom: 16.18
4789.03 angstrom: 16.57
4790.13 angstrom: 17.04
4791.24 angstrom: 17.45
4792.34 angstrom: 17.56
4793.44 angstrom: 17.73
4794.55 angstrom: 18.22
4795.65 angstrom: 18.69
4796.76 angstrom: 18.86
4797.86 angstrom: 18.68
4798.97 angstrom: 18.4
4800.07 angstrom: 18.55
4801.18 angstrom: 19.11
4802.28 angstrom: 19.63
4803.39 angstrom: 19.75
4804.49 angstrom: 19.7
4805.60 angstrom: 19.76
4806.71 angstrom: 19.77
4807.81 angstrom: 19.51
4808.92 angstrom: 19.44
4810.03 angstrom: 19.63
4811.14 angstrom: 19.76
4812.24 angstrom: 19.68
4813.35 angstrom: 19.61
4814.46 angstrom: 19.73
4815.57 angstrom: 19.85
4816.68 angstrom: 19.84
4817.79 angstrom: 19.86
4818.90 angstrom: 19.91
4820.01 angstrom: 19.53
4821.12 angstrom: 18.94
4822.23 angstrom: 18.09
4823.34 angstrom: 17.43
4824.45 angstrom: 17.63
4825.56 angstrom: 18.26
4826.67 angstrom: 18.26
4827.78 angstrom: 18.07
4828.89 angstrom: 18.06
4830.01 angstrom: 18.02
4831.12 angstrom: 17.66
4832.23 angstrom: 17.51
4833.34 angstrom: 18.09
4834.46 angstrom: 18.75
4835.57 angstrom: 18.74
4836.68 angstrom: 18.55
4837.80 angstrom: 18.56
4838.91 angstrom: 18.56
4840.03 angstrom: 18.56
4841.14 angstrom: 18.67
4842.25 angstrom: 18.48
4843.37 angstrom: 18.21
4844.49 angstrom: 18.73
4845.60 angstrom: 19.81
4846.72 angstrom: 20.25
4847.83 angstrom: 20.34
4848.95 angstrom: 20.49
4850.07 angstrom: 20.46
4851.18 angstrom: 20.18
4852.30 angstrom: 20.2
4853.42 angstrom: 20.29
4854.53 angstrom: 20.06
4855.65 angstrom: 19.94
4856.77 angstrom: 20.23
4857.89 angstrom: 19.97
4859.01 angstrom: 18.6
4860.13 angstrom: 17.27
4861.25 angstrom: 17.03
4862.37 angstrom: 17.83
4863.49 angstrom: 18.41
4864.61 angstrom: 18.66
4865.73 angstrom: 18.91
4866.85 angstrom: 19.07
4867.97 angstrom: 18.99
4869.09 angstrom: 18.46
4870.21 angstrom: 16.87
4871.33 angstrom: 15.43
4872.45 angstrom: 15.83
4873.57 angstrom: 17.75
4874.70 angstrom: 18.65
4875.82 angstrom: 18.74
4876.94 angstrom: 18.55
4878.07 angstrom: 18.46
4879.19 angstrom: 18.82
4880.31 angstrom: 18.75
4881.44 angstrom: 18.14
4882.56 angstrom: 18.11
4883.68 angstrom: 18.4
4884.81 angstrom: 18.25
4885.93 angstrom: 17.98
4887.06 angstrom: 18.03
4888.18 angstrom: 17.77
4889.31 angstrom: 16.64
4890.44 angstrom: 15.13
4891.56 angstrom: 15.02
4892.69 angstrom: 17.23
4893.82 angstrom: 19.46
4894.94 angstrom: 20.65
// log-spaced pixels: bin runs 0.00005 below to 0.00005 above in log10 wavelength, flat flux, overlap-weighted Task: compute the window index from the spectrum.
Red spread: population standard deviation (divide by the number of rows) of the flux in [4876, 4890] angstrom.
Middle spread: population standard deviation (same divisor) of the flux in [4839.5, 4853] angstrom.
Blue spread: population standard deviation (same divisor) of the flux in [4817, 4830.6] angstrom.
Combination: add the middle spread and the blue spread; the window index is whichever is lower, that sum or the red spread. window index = 0.55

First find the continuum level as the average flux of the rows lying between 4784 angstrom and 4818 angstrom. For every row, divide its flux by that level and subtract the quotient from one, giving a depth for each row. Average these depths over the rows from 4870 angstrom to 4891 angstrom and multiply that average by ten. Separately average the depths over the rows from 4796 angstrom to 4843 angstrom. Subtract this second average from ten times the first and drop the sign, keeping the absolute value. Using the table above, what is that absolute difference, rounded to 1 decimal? 0.5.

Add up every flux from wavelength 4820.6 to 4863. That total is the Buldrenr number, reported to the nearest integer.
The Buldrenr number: 715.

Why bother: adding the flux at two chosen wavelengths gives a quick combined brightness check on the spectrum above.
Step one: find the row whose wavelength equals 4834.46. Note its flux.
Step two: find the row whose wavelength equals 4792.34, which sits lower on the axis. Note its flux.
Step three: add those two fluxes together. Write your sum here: 36.3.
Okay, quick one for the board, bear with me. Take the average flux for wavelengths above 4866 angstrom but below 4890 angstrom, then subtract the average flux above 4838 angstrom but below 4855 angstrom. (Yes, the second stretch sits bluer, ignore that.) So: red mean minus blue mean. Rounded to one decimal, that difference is -1.6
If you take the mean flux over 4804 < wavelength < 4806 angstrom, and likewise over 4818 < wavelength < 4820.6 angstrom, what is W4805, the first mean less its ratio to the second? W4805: 18.7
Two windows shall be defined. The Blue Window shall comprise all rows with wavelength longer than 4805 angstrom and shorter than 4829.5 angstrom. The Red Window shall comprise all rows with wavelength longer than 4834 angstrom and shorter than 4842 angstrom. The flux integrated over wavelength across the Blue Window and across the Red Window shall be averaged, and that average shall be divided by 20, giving 15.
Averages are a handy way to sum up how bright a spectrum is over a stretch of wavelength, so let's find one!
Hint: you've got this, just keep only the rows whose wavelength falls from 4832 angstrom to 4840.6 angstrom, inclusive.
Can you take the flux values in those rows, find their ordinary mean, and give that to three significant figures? 18.4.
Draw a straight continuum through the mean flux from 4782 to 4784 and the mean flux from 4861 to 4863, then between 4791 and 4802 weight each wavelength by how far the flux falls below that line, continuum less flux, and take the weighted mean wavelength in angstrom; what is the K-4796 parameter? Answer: 4796.6 angstrom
